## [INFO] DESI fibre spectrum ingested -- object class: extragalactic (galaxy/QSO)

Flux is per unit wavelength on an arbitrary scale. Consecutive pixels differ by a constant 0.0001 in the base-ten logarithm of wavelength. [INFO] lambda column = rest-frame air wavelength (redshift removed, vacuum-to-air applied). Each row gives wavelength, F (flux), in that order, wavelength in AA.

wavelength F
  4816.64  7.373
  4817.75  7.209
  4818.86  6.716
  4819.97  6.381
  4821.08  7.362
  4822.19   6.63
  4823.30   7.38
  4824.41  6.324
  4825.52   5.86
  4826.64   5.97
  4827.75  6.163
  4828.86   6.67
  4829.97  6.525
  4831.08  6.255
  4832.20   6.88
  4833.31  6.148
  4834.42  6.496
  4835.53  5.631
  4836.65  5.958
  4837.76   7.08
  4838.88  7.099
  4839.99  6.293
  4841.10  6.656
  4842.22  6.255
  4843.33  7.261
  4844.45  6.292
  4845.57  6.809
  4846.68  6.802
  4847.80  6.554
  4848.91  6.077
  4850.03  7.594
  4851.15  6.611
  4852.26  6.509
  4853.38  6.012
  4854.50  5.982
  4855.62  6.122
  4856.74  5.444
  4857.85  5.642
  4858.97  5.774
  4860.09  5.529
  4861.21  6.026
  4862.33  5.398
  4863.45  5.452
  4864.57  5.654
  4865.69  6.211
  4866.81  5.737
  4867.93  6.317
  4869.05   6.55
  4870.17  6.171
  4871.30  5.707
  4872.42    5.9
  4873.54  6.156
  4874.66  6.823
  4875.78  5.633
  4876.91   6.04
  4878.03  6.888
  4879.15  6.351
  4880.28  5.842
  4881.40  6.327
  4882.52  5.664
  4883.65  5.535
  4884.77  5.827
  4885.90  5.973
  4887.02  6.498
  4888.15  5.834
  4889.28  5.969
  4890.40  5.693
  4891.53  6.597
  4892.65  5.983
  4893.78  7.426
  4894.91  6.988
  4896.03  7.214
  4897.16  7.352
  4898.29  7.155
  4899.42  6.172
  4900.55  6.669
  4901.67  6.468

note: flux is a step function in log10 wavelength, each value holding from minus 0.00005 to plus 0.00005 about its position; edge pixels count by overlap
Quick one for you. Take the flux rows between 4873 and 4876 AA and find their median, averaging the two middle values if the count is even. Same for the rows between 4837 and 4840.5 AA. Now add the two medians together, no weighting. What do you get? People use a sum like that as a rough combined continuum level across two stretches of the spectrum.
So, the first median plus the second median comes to 13.2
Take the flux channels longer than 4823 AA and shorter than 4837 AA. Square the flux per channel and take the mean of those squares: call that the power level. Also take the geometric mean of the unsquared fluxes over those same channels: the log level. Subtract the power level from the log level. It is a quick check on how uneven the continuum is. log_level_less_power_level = -34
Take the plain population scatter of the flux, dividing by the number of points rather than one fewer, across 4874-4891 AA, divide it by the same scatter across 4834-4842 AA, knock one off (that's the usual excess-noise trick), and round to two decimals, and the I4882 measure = -0.19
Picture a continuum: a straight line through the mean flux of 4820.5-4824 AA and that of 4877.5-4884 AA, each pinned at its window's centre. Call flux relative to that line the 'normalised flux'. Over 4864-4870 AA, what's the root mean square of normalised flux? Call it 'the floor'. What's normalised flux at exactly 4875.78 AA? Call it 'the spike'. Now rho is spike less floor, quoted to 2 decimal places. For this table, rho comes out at -0.05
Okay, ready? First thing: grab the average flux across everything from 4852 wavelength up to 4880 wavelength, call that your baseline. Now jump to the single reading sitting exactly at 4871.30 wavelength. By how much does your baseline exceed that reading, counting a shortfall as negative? 0.29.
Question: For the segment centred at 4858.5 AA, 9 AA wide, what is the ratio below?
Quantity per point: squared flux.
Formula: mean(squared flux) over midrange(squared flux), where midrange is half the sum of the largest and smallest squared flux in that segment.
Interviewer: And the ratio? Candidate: 0.99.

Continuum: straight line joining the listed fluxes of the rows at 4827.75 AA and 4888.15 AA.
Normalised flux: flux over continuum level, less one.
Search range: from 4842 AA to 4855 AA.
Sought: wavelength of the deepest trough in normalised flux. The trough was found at 4854.50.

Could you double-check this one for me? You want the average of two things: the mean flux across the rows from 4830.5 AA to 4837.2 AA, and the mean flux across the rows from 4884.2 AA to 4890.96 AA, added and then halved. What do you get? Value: 6.1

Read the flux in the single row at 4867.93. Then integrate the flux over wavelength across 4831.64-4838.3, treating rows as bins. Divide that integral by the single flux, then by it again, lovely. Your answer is 1.1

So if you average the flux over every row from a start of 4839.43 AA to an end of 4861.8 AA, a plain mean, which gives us 6.31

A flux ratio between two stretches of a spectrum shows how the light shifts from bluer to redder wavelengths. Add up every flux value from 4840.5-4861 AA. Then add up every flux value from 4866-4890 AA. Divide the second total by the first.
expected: 1.1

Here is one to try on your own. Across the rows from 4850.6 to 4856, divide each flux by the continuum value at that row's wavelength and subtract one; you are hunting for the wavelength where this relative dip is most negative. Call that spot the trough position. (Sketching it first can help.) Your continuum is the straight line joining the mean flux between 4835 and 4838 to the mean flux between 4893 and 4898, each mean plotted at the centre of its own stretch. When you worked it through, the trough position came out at 4854.50 AA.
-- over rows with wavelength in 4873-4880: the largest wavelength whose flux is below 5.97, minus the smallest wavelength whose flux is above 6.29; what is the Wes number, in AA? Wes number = 1.1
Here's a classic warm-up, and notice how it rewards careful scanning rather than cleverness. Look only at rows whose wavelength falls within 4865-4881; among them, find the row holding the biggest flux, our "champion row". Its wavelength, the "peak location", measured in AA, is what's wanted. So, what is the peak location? 4878.03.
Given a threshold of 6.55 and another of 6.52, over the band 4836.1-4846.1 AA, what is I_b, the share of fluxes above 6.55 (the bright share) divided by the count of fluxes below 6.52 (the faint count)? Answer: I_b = 0.14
